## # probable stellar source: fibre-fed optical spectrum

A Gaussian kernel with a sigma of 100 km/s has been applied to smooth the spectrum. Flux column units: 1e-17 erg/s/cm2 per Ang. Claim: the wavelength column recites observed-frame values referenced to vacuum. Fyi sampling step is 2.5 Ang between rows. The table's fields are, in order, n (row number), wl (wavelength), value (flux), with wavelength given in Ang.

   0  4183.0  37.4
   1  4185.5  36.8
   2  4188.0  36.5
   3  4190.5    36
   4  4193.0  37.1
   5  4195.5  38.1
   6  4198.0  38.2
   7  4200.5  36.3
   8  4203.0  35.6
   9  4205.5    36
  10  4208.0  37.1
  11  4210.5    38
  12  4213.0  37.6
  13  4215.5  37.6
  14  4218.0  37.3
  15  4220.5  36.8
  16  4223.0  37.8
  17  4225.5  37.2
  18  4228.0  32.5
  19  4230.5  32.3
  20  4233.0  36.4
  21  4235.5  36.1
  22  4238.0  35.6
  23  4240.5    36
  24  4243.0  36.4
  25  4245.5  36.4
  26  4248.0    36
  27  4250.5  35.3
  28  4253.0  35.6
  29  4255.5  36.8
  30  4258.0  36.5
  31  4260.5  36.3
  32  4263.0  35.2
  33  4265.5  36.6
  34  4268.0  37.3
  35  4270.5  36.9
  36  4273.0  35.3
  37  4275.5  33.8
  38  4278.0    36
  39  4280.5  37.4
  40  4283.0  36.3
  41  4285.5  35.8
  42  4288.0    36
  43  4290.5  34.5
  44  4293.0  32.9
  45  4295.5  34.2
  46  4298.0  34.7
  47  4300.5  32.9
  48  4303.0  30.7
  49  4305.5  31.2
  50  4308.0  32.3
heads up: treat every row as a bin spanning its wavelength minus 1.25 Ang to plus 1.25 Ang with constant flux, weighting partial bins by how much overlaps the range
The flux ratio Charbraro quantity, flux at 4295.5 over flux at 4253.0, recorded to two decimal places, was 0.96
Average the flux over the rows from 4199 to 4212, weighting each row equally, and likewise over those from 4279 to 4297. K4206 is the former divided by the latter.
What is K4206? 1.04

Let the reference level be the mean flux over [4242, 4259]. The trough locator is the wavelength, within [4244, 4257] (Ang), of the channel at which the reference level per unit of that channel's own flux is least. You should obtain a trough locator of 4255.5 Ang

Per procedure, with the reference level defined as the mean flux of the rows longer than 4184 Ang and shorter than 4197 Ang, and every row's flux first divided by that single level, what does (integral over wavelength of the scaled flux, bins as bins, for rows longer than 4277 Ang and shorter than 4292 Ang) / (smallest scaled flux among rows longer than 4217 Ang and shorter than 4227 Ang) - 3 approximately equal 12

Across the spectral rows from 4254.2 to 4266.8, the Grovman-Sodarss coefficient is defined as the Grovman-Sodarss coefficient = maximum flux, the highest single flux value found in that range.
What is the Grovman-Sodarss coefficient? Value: 36.8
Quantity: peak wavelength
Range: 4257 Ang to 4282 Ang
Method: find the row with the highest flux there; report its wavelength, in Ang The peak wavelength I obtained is 4280.5 Ang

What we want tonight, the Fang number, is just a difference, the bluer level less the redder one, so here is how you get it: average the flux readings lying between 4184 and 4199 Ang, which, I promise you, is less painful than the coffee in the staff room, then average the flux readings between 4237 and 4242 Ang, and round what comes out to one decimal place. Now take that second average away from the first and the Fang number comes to 1.3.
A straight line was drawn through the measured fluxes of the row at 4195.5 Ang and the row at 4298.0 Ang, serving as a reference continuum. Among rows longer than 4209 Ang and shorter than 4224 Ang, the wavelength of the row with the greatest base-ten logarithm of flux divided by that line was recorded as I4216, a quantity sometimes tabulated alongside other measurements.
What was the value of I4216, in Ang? 4223.0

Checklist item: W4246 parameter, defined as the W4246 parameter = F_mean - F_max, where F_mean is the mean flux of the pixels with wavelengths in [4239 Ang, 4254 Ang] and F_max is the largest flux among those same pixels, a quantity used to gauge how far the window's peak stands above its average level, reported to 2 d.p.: -0.45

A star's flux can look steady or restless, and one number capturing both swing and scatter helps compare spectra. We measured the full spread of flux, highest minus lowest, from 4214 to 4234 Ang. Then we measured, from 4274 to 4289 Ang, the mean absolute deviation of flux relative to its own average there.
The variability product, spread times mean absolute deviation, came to 4.0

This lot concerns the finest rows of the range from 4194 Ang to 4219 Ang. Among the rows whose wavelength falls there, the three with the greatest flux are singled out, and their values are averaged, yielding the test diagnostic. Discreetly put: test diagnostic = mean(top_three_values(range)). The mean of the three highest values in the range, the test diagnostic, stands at 38.1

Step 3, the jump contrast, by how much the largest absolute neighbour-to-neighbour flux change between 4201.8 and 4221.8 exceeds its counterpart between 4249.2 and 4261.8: -0.1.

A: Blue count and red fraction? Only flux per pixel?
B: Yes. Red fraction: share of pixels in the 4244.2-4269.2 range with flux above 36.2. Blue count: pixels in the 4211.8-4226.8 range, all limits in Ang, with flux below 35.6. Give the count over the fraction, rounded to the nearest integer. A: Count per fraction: 0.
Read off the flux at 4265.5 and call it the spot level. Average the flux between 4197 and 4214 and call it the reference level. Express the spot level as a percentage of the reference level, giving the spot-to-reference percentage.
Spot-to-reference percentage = 99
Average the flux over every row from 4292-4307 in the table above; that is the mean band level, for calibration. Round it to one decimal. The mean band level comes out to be 32.8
